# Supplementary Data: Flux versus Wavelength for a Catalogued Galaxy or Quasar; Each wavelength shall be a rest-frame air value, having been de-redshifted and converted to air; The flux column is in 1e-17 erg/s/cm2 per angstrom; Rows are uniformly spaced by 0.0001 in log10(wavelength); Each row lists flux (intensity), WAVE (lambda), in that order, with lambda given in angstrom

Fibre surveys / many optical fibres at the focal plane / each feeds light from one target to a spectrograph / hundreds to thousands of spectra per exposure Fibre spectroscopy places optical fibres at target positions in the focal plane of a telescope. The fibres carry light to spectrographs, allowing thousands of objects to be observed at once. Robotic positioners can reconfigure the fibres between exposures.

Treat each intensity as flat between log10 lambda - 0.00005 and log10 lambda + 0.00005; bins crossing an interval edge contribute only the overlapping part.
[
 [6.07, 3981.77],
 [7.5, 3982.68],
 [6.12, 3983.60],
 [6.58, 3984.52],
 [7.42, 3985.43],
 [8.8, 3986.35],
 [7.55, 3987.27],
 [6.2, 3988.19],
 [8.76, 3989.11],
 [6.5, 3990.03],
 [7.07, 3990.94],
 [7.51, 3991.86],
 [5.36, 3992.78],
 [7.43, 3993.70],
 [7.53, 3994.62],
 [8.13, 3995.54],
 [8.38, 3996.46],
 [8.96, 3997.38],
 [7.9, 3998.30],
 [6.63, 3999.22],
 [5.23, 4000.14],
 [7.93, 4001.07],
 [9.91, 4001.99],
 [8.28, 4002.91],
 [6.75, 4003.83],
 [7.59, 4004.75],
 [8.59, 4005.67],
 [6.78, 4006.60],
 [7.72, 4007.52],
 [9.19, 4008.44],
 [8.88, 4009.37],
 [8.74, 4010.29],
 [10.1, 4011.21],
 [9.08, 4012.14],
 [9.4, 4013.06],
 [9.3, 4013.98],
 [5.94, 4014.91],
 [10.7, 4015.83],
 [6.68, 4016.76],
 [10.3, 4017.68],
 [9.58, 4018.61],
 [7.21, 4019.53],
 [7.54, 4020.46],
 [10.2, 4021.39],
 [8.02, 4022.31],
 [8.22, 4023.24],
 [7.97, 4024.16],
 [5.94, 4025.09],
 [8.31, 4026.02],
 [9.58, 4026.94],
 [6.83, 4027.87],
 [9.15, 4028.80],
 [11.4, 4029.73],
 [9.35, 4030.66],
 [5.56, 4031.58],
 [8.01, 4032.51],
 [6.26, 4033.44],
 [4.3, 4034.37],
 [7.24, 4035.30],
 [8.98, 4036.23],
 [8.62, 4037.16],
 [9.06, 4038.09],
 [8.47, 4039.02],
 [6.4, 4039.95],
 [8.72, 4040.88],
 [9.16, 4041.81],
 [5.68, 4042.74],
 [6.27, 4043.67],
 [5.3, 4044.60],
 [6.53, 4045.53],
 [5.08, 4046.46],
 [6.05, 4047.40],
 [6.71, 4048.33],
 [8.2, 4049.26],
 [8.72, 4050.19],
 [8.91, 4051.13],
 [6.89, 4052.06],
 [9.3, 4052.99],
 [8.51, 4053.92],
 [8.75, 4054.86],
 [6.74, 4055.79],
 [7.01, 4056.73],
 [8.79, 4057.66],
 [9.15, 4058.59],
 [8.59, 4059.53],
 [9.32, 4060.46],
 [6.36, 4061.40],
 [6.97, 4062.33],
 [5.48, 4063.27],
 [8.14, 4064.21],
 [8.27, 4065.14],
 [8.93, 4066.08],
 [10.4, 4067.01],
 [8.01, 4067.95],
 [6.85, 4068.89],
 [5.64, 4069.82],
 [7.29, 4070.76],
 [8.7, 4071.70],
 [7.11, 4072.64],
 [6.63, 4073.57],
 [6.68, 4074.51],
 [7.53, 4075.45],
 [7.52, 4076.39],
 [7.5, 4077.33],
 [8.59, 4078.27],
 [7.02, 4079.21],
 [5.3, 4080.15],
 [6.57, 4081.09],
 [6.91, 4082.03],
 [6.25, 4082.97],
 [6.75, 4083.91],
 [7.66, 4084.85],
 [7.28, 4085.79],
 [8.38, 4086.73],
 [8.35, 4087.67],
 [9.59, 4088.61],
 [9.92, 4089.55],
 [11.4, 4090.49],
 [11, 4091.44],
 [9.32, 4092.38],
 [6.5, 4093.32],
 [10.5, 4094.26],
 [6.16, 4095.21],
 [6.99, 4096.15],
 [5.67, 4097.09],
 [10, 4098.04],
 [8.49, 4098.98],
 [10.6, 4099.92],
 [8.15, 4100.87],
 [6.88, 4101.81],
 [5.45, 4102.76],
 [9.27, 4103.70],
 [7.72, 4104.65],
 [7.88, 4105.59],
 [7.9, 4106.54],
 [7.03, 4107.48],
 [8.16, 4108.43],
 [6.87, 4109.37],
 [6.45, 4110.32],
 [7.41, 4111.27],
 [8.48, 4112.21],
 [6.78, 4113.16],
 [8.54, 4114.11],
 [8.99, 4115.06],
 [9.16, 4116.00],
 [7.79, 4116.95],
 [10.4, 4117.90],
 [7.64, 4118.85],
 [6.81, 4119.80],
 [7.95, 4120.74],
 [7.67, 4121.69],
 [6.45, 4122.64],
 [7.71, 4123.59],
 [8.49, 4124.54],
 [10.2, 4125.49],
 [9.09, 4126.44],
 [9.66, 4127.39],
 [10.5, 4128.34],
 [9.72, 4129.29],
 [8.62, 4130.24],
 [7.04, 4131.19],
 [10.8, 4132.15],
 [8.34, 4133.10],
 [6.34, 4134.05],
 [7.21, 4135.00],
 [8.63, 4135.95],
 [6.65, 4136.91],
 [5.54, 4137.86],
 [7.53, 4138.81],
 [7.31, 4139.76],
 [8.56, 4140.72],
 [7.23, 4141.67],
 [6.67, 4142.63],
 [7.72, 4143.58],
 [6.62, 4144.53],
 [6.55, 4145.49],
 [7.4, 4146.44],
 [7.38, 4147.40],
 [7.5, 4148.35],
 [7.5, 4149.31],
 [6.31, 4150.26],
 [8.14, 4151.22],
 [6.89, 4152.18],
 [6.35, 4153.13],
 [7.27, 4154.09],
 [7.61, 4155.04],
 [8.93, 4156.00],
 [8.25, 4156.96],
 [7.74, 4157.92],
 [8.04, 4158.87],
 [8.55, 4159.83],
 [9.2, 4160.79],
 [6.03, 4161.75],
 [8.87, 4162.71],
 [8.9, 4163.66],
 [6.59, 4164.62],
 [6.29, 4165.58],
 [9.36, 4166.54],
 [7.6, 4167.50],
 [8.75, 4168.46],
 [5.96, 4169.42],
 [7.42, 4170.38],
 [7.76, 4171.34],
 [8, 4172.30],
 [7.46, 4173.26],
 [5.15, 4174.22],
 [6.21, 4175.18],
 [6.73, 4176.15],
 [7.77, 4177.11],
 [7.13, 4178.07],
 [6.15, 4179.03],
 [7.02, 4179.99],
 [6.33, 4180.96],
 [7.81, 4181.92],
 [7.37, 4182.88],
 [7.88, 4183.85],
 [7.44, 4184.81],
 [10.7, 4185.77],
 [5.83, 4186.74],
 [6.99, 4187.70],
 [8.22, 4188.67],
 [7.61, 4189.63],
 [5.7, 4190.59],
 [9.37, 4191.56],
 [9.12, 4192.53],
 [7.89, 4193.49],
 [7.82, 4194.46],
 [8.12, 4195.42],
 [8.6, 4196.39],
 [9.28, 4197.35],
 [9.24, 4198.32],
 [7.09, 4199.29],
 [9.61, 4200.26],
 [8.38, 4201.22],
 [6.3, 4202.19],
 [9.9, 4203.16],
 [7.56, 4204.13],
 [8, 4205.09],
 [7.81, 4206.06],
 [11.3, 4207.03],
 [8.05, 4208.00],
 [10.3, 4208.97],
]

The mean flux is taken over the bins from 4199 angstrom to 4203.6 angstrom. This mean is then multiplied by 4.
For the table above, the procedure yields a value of 33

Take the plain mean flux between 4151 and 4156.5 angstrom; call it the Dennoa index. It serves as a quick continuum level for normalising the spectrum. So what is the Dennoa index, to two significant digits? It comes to 7.5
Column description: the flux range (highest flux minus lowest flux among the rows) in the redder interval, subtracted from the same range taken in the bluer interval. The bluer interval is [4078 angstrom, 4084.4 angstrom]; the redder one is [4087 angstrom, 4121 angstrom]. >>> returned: -2.7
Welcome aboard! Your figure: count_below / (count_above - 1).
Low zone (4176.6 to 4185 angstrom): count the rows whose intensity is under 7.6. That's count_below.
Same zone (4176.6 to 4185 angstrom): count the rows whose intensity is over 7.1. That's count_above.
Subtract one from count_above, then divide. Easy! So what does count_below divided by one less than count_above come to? 1.2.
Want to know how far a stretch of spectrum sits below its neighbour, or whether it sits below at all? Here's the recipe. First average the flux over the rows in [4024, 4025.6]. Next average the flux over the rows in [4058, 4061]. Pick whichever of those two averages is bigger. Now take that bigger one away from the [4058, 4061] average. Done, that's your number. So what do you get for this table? 0.0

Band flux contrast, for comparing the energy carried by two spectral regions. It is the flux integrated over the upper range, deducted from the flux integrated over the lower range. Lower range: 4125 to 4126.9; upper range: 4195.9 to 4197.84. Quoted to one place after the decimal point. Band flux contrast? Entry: 1.0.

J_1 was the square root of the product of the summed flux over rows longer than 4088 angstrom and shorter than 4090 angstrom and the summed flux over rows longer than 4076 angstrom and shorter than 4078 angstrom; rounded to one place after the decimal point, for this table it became 17.1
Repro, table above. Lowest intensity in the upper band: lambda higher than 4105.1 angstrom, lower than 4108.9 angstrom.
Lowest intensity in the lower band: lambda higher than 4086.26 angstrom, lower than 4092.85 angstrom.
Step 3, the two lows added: 15.4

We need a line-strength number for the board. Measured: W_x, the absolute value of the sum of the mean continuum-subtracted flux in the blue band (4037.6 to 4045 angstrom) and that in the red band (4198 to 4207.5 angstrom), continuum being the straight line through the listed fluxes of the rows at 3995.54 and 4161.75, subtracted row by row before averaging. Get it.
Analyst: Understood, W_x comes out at 2.8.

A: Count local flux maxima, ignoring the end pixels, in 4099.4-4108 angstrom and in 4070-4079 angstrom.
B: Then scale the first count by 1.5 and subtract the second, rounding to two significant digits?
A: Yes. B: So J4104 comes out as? 1.0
